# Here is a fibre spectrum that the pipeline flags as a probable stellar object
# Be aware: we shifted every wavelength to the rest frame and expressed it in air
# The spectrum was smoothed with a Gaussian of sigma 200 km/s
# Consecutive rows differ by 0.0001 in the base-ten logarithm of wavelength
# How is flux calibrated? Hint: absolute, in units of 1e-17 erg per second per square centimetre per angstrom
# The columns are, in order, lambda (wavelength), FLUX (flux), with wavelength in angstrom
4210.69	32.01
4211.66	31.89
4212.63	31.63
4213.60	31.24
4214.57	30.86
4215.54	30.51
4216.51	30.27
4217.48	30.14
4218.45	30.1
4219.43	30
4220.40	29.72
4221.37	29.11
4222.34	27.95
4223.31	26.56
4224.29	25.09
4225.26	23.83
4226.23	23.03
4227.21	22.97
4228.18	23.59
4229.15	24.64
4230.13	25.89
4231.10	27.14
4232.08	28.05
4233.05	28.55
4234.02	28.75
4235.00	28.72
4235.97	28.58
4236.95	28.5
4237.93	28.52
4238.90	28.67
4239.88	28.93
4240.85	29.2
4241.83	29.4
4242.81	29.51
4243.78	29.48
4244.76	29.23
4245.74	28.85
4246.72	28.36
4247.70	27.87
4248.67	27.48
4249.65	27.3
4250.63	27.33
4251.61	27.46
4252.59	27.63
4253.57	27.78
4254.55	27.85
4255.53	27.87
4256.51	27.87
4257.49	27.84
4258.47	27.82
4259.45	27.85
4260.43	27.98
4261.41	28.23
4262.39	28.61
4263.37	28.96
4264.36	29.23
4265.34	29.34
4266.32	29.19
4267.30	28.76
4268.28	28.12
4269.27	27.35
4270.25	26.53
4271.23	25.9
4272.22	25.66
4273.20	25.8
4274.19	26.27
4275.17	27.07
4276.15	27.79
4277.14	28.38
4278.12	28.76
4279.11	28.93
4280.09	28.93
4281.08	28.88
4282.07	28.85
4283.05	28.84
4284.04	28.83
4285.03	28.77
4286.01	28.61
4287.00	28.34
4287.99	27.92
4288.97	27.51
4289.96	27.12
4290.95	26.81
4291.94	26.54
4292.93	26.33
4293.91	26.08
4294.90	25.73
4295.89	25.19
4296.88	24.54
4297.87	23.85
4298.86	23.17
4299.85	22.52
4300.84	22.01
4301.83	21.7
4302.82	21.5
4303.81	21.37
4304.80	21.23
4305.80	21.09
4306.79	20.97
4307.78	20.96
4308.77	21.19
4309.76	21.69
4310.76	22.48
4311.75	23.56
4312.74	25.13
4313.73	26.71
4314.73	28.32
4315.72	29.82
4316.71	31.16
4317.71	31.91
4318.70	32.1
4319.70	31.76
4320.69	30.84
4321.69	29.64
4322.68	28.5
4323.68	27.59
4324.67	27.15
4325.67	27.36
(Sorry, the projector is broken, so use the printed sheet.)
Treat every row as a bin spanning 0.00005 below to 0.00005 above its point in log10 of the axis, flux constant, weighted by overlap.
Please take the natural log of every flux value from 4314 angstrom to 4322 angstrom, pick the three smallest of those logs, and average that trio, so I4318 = 3.38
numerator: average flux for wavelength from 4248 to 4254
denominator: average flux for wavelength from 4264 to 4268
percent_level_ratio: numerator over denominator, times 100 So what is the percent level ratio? 94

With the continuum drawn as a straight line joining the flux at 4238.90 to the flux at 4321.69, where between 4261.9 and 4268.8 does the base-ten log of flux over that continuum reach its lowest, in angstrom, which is 4268.28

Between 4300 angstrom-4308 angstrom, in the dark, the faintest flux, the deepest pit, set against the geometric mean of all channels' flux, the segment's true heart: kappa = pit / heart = 0.98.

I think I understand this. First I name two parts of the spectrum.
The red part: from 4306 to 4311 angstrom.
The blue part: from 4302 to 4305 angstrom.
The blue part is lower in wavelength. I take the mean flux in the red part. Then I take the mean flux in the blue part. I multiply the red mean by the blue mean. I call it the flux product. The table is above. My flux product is 458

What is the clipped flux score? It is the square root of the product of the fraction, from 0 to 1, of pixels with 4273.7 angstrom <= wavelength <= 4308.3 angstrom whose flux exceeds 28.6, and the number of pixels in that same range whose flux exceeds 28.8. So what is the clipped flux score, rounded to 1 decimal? 1.2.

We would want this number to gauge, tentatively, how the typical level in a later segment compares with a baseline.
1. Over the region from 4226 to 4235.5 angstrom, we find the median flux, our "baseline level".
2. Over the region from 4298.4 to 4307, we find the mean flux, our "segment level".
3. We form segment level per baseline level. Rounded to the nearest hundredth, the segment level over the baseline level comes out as 0.82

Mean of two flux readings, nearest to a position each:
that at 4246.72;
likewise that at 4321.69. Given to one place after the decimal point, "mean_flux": 29.0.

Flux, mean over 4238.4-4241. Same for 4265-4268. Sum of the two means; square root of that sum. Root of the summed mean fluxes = 7.62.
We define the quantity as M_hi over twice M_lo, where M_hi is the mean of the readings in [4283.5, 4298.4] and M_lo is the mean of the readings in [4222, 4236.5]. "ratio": 0.511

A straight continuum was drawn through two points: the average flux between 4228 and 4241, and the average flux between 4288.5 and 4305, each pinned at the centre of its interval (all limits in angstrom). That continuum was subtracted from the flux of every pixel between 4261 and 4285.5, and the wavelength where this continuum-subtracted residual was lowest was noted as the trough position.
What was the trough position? 4272.22 angstrom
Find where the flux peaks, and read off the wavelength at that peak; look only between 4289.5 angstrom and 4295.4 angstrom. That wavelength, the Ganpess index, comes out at 4289.96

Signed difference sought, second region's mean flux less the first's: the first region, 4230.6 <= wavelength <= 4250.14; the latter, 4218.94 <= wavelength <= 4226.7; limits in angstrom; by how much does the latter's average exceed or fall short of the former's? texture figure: -2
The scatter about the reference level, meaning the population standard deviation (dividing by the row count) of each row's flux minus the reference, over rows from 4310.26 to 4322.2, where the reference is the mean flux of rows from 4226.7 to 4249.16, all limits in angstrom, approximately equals 3.2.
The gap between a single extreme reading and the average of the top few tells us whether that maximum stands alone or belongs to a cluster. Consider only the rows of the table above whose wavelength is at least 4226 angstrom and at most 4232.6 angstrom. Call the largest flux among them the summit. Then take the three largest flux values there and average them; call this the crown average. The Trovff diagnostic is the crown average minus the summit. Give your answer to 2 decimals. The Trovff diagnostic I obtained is -1.02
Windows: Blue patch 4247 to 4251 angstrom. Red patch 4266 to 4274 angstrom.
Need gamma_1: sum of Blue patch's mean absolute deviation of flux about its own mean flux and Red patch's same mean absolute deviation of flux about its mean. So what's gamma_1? 1.4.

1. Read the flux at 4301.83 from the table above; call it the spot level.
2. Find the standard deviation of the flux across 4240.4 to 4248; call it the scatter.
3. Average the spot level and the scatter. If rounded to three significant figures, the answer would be 11.1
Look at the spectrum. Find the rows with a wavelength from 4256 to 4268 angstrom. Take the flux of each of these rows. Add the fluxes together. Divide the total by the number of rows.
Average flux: 28.5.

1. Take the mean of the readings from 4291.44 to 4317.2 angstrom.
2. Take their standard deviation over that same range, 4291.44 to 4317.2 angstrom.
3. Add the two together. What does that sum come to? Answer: 26.9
